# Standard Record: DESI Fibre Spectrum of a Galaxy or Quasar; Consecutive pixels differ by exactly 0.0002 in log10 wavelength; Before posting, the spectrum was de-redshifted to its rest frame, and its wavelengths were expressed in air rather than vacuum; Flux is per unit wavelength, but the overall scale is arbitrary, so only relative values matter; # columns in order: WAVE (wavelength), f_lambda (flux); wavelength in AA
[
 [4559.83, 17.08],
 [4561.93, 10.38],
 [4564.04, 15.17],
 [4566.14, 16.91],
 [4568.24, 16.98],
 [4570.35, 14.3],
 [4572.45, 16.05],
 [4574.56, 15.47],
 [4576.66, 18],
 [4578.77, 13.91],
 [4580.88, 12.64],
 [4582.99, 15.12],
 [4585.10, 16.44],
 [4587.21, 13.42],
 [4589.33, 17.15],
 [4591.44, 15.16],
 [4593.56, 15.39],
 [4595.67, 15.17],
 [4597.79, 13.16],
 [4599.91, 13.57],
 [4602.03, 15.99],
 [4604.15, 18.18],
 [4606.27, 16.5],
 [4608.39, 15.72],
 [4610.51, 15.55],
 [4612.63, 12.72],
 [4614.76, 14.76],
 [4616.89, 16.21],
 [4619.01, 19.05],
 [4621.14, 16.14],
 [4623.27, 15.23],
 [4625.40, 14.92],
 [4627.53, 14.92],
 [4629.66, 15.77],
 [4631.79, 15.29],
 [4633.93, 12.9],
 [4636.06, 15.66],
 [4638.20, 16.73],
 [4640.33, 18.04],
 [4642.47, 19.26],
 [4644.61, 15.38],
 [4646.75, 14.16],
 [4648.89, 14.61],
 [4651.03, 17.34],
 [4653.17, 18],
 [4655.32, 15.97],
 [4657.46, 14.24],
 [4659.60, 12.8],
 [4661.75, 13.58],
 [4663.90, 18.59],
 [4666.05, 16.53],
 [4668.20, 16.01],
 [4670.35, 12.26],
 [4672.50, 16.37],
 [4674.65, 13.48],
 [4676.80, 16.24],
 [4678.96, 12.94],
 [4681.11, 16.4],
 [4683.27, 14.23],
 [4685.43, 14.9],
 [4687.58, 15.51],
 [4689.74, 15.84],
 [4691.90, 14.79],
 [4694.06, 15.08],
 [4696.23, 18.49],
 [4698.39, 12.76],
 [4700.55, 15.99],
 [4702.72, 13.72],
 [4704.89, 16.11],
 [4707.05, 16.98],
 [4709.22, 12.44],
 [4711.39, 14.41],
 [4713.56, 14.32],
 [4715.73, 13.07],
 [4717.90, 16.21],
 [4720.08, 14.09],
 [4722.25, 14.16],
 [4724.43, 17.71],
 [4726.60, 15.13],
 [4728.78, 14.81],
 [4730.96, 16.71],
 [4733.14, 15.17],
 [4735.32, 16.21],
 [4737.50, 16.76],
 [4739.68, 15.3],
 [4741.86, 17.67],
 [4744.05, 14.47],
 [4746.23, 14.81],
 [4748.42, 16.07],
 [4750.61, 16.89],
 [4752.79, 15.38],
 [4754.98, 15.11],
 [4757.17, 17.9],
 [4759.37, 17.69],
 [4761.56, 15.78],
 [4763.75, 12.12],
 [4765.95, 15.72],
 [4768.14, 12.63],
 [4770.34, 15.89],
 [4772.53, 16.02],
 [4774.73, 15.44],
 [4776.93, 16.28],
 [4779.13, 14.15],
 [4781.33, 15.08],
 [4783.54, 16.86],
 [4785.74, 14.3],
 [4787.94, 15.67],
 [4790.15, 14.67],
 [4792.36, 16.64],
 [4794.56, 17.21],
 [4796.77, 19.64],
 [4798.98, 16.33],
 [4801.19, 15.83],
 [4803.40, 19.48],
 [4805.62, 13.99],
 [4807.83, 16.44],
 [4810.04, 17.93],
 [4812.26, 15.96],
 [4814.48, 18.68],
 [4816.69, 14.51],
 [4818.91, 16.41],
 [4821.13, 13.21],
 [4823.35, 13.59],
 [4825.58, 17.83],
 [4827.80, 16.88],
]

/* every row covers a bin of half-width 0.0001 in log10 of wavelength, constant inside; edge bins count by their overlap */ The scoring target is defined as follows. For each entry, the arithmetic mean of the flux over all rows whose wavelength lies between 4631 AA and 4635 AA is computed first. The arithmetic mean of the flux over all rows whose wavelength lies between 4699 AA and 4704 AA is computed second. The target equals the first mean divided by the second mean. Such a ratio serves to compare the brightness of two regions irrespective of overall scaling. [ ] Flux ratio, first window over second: 0.95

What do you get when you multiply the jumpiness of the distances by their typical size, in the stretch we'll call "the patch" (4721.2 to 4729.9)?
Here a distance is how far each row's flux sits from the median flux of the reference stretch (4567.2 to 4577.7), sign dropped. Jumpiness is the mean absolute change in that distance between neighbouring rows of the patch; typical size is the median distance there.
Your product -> 0.6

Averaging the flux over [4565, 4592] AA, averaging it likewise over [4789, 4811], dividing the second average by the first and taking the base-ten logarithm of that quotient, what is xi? 0.035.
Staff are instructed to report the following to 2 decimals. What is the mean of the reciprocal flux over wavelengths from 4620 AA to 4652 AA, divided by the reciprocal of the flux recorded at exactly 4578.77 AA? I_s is 0.89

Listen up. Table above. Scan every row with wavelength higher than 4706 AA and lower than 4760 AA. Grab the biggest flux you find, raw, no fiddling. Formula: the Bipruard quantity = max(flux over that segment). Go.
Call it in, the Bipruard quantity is 17.9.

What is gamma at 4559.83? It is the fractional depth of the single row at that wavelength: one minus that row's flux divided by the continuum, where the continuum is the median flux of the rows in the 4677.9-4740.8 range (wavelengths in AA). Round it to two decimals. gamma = -0.13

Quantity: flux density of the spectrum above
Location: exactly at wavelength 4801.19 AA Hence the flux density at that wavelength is 15.83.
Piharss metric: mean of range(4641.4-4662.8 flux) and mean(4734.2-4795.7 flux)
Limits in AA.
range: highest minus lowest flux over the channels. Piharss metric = 11.1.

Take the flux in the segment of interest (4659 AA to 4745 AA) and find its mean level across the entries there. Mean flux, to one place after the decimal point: 15.2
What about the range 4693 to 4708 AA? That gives 15.6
